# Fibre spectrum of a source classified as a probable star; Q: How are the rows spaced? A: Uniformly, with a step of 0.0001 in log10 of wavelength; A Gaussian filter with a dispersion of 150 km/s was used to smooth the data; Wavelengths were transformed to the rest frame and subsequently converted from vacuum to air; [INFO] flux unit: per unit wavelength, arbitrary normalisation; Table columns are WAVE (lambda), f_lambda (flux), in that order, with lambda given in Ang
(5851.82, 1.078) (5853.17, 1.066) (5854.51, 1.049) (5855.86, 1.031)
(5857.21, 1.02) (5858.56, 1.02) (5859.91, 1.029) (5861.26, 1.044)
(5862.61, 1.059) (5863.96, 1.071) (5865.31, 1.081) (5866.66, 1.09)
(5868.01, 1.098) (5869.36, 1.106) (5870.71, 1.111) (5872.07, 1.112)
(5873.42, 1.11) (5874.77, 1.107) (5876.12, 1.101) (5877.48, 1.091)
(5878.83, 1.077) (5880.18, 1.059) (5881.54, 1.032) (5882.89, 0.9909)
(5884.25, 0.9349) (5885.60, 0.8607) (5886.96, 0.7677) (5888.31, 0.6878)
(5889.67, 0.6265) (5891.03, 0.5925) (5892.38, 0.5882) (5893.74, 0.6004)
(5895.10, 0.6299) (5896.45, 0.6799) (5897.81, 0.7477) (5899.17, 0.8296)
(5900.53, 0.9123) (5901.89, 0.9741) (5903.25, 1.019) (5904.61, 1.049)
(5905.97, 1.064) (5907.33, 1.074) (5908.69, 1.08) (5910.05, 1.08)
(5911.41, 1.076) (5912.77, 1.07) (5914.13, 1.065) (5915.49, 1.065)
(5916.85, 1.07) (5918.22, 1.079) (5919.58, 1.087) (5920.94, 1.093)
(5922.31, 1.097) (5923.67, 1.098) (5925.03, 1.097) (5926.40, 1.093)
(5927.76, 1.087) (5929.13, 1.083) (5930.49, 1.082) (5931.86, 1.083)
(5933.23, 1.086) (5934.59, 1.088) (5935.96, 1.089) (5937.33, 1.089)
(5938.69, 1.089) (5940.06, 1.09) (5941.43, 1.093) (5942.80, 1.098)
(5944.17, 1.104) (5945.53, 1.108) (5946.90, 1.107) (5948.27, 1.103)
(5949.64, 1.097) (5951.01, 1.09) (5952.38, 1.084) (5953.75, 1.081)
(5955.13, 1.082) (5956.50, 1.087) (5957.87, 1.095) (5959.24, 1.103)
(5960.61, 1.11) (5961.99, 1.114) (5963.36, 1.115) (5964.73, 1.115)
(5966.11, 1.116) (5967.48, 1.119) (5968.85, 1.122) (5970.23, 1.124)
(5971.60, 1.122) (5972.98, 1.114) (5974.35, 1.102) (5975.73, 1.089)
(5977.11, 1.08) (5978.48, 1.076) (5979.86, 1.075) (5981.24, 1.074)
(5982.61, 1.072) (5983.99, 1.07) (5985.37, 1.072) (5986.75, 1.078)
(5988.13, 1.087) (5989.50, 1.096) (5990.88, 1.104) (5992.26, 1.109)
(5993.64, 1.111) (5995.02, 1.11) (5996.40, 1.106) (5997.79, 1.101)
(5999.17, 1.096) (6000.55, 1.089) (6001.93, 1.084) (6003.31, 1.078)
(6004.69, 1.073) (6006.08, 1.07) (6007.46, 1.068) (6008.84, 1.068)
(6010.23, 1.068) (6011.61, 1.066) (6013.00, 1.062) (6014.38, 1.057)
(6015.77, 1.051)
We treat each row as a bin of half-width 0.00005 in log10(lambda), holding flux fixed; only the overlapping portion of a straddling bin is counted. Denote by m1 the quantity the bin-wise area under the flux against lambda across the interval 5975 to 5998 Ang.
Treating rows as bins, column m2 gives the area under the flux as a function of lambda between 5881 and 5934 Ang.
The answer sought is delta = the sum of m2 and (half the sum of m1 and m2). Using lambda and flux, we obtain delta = 88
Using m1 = 25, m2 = 51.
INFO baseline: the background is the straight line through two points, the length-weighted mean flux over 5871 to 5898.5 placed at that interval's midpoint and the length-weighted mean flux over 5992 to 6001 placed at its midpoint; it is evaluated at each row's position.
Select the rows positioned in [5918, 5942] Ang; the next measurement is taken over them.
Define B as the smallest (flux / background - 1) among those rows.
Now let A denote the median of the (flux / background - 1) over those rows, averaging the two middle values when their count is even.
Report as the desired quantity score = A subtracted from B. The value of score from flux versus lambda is -0.02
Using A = 0.12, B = 0.10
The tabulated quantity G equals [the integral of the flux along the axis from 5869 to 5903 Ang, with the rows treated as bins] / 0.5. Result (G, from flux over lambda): 60.7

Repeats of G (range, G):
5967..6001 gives 74.5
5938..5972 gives 75.0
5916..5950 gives 74.2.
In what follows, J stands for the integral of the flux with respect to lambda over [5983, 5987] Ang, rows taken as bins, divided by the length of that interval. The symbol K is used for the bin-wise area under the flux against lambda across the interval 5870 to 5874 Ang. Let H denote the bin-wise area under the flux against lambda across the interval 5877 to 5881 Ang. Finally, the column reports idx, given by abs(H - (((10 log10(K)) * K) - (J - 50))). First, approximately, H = 4.30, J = 1.07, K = 4.44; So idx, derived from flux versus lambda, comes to 73.37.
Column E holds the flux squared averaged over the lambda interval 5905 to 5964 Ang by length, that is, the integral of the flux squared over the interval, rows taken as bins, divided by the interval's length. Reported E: 1.186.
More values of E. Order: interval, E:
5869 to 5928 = 0.972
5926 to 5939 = 1.181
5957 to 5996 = 1.208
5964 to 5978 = 1.232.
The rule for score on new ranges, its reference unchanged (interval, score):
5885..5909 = -0.24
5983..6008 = -0.05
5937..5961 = -0.03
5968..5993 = -0.02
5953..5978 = -0.05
